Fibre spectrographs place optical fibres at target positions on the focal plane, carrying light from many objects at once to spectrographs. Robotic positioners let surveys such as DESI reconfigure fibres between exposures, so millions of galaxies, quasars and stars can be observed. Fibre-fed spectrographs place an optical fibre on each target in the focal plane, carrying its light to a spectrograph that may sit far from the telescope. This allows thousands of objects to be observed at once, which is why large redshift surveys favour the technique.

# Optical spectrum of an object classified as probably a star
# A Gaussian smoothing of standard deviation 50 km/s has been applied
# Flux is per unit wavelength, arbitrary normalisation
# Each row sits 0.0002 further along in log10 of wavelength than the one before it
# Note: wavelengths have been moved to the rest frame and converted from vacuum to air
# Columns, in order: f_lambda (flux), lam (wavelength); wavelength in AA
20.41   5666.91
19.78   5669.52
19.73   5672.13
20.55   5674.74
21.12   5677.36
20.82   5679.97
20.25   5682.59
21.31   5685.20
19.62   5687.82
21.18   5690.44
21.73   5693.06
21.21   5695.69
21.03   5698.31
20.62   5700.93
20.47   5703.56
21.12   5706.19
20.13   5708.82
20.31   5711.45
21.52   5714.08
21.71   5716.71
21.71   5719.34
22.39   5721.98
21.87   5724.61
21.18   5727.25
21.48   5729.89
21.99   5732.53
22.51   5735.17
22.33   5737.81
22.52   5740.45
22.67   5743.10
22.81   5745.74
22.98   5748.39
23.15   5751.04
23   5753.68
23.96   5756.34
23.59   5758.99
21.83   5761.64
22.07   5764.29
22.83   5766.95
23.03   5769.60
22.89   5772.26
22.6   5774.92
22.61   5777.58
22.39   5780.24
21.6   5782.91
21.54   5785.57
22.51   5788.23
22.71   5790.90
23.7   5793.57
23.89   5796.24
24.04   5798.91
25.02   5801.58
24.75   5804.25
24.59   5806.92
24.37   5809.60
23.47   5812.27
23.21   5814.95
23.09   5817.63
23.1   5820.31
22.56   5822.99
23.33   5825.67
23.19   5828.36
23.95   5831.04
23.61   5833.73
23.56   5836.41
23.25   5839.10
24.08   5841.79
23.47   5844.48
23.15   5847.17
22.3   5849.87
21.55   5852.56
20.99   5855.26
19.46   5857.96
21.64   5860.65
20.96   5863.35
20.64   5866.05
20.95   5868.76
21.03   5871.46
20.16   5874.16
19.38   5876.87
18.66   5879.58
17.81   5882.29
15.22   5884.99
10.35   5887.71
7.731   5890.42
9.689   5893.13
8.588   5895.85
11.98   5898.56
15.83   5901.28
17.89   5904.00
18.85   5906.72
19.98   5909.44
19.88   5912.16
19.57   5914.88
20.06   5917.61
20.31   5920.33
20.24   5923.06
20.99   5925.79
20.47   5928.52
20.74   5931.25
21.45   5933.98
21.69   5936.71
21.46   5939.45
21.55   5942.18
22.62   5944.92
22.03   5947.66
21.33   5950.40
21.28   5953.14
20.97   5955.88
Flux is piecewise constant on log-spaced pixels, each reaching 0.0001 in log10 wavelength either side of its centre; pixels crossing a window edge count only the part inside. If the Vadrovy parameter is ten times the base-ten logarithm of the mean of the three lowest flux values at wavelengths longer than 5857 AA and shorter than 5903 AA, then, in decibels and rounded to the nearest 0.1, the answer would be 9.4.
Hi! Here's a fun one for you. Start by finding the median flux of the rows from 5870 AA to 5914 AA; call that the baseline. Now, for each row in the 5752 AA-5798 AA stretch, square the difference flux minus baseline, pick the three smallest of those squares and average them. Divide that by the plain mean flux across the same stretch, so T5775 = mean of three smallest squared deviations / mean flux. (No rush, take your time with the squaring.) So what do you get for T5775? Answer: 0.6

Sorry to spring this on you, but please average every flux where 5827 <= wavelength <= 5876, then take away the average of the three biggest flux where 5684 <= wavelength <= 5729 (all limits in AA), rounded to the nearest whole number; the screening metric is 0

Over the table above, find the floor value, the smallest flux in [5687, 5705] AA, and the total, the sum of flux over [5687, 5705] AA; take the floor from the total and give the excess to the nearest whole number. 126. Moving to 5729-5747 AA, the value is 135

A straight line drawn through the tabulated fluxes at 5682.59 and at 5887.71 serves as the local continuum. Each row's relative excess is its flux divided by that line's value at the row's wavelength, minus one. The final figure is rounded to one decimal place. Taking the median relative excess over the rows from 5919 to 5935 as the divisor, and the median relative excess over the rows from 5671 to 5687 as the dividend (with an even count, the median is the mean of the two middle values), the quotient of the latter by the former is 0.0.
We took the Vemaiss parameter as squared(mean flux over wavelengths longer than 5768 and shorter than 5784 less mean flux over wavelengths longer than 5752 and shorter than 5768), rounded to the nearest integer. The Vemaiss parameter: 0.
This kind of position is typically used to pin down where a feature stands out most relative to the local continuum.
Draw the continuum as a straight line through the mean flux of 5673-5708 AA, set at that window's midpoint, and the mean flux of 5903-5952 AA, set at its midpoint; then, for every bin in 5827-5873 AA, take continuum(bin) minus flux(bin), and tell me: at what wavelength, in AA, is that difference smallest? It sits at 5841.79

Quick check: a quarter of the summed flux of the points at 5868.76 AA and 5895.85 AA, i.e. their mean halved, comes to 7.38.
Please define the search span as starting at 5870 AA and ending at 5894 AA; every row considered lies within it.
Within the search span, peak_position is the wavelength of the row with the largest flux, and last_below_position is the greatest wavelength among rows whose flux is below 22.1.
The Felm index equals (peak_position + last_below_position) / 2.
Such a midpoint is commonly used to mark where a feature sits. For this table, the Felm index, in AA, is 5882.3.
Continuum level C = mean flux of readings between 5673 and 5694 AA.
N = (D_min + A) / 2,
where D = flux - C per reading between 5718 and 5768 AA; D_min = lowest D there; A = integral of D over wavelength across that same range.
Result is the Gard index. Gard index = 42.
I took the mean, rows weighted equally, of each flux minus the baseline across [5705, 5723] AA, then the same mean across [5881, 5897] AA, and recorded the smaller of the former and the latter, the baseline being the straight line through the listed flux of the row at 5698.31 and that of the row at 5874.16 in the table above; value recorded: -8.5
